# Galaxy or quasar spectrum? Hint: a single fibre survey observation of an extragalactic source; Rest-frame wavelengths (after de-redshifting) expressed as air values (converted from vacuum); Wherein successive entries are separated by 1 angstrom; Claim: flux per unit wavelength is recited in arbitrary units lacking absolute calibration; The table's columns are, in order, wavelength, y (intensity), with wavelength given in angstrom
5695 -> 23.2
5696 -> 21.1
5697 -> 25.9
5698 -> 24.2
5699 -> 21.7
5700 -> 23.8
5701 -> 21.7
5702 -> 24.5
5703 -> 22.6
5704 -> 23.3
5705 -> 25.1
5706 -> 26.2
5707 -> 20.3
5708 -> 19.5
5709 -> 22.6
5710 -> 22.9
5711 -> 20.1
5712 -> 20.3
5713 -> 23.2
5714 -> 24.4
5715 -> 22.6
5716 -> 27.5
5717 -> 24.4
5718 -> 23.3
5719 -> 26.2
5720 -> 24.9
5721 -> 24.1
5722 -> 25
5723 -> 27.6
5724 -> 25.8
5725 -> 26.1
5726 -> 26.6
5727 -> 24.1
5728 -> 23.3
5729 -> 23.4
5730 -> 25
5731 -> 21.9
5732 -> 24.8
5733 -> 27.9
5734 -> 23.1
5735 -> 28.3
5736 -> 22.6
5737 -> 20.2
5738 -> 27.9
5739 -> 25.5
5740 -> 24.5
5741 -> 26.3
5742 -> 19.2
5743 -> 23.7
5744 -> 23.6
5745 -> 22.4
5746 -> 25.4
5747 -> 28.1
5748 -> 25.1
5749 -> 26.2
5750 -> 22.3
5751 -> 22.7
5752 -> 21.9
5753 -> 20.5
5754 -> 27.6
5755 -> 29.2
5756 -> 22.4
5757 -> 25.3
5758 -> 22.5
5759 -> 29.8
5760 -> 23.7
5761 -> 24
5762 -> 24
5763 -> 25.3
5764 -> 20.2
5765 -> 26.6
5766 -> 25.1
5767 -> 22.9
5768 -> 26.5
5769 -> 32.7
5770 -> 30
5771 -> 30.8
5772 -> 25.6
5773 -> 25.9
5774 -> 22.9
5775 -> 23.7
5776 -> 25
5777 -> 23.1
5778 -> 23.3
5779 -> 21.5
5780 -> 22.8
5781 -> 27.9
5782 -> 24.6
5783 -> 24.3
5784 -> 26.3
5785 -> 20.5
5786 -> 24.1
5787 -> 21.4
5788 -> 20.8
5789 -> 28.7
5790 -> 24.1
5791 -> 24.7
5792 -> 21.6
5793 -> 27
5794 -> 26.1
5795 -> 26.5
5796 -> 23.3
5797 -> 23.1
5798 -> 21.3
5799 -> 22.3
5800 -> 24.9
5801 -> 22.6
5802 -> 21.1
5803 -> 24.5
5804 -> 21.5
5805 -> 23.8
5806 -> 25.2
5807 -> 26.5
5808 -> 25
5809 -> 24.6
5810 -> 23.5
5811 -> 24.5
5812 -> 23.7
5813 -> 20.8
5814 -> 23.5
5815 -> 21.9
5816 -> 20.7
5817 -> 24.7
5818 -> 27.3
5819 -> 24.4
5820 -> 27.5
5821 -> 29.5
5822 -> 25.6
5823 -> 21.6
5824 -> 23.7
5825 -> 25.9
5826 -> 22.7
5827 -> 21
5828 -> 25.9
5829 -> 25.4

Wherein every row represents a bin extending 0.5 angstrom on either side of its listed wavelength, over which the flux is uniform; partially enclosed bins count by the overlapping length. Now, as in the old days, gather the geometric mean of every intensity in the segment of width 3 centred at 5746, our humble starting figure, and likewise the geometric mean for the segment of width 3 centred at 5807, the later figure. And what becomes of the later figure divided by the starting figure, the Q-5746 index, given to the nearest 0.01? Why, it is 1.01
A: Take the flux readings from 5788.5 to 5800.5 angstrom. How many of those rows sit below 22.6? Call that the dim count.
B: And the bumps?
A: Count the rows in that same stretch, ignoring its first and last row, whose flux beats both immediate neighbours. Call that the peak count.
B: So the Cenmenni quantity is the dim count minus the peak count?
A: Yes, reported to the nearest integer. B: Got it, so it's 0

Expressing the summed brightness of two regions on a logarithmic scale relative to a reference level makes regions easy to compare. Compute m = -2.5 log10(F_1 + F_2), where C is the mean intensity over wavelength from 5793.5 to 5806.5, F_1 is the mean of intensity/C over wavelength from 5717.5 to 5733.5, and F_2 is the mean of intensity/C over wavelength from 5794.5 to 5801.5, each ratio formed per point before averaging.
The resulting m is -0.78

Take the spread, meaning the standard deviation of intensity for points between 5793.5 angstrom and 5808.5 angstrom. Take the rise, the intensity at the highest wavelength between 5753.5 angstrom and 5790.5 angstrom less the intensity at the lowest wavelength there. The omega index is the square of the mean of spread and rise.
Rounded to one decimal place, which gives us 0.7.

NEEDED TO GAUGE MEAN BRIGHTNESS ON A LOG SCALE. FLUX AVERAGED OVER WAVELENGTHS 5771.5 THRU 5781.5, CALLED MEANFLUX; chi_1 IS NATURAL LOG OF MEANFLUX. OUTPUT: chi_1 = 3.19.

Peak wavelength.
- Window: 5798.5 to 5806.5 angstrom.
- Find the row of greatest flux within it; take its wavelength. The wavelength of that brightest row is 5806 angstrom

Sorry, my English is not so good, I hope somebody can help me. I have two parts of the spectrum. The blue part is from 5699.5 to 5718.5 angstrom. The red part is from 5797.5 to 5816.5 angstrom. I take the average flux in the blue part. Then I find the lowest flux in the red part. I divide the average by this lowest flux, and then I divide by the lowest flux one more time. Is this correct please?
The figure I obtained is 0.0538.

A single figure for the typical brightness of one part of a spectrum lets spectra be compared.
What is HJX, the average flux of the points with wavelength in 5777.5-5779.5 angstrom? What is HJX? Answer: 22.4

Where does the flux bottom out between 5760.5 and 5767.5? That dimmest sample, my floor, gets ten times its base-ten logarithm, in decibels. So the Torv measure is 13.1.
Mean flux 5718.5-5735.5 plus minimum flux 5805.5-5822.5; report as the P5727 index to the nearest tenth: 45.9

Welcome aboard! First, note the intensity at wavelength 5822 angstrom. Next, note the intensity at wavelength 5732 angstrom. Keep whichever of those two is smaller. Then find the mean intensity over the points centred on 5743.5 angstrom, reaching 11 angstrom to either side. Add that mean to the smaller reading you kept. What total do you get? 49.1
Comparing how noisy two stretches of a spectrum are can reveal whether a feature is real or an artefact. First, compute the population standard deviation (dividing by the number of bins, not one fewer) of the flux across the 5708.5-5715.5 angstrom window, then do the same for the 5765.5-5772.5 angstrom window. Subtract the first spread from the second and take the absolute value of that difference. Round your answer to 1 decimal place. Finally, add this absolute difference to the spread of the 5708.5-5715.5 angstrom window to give 3.3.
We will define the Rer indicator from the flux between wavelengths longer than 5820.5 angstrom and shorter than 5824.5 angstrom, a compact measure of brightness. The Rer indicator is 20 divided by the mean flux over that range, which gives 0.80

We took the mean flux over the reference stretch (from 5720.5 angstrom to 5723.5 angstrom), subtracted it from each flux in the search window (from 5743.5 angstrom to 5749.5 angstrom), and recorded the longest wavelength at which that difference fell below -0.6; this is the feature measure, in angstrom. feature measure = 5745 angstrom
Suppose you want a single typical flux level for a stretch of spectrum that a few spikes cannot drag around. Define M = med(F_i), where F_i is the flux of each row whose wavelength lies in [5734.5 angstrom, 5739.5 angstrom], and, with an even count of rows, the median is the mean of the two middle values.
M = 25.5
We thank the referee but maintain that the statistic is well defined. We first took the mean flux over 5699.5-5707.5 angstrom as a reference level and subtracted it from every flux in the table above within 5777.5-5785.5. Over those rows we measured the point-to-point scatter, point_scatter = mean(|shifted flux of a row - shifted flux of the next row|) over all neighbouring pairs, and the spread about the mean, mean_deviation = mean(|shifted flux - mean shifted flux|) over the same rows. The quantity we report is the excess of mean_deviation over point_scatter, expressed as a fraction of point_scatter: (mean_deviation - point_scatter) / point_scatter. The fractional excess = -0.33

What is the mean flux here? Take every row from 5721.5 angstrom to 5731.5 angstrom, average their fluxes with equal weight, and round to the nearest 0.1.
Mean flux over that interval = 24.9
